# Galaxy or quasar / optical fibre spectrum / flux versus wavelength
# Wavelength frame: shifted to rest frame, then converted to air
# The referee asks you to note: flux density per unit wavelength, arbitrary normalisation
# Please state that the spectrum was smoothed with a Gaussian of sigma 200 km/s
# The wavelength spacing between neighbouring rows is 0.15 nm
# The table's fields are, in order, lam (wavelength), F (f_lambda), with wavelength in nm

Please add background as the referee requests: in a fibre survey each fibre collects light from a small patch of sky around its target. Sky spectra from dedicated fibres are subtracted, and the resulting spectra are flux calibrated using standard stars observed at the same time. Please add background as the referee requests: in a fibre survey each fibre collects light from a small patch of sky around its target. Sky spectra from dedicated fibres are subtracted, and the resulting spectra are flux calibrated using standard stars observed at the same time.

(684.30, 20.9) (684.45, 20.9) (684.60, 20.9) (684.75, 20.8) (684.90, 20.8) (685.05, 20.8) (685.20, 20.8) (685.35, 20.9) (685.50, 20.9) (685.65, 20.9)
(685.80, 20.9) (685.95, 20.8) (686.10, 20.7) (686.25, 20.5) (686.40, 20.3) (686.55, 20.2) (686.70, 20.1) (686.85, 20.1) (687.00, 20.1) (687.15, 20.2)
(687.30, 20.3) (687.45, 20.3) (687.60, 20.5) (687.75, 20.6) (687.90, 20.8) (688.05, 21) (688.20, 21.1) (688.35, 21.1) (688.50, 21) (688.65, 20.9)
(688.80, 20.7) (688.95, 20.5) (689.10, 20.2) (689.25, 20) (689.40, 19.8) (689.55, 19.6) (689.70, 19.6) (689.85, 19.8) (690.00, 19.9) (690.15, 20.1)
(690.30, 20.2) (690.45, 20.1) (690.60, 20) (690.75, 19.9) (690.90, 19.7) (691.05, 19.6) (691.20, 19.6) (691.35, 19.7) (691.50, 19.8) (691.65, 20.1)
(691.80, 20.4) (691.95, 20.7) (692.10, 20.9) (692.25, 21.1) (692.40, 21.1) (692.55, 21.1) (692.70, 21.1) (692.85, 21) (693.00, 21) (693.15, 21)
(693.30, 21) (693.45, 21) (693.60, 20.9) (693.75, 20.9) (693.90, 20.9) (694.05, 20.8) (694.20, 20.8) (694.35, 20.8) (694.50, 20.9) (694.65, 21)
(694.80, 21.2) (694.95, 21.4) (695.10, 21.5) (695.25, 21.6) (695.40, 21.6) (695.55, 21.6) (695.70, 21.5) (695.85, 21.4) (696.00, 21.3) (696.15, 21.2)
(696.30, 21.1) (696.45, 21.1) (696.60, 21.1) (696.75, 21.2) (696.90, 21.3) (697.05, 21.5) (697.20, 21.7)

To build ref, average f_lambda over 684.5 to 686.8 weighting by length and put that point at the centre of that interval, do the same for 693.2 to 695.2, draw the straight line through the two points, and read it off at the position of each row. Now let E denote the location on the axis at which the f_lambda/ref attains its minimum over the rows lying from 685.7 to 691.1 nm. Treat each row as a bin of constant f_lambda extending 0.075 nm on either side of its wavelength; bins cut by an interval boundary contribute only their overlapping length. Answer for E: 691.05 nm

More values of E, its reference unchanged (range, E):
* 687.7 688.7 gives 687.75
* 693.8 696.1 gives 694.35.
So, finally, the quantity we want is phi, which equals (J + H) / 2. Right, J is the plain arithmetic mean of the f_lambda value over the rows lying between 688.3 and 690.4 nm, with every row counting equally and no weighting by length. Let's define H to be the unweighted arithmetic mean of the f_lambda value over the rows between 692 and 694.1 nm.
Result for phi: 20.6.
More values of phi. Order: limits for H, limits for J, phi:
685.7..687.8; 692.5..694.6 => 20.7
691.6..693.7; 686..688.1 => 20.6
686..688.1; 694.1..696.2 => 20.8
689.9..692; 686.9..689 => 20.3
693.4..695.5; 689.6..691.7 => 20.5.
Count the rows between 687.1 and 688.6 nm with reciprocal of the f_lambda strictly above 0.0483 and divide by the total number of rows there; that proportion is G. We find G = 0.5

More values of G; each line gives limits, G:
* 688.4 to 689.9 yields 0.8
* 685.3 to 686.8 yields 0.5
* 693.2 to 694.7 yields 0.0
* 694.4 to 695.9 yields 0.0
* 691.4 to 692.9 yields 0.4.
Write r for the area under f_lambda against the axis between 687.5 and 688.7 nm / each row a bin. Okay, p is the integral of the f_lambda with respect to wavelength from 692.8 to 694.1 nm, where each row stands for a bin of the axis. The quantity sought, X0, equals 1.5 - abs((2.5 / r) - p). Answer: -26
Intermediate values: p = 27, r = 25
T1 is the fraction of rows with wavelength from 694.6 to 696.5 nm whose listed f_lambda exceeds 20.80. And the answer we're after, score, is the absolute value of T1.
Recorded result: 1.0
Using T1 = 1.0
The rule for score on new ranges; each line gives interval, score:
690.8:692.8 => 0.4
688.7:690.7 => 0.0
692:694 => 1.0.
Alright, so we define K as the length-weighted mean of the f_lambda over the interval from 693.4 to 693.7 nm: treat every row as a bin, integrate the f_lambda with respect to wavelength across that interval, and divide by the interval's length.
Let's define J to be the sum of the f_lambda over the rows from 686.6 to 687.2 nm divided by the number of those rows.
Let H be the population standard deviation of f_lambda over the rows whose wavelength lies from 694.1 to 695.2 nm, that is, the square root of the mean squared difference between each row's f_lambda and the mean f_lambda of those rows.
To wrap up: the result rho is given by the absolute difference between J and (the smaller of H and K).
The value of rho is 19.9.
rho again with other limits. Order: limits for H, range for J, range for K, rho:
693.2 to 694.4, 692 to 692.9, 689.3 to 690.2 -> 21.0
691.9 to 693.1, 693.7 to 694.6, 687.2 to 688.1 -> 20.7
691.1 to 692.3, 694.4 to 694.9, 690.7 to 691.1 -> 20.5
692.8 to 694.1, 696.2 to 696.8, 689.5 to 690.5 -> 21.1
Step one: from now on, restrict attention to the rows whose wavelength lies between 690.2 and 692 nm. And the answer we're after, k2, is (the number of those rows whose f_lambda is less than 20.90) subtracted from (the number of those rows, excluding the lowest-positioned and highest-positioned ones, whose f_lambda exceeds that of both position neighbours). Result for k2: -12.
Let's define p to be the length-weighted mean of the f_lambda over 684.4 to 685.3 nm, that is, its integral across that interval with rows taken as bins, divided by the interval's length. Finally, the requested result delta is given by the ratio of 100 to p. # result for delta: 4.80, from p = 20.8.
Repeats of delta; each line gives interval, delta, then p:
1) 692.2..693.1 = 4.75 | 21.1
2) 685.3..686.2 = 4.80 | 20.8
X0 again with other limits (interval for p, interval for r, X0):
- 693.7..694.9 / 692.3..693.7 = -24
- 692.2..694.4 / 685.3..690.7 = -45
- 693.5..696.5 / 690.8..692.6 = -62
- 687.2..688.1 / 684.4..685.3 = -17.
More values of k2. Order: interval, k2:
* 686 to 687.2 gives -8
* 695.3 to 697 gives 0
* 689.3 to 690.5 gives -7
